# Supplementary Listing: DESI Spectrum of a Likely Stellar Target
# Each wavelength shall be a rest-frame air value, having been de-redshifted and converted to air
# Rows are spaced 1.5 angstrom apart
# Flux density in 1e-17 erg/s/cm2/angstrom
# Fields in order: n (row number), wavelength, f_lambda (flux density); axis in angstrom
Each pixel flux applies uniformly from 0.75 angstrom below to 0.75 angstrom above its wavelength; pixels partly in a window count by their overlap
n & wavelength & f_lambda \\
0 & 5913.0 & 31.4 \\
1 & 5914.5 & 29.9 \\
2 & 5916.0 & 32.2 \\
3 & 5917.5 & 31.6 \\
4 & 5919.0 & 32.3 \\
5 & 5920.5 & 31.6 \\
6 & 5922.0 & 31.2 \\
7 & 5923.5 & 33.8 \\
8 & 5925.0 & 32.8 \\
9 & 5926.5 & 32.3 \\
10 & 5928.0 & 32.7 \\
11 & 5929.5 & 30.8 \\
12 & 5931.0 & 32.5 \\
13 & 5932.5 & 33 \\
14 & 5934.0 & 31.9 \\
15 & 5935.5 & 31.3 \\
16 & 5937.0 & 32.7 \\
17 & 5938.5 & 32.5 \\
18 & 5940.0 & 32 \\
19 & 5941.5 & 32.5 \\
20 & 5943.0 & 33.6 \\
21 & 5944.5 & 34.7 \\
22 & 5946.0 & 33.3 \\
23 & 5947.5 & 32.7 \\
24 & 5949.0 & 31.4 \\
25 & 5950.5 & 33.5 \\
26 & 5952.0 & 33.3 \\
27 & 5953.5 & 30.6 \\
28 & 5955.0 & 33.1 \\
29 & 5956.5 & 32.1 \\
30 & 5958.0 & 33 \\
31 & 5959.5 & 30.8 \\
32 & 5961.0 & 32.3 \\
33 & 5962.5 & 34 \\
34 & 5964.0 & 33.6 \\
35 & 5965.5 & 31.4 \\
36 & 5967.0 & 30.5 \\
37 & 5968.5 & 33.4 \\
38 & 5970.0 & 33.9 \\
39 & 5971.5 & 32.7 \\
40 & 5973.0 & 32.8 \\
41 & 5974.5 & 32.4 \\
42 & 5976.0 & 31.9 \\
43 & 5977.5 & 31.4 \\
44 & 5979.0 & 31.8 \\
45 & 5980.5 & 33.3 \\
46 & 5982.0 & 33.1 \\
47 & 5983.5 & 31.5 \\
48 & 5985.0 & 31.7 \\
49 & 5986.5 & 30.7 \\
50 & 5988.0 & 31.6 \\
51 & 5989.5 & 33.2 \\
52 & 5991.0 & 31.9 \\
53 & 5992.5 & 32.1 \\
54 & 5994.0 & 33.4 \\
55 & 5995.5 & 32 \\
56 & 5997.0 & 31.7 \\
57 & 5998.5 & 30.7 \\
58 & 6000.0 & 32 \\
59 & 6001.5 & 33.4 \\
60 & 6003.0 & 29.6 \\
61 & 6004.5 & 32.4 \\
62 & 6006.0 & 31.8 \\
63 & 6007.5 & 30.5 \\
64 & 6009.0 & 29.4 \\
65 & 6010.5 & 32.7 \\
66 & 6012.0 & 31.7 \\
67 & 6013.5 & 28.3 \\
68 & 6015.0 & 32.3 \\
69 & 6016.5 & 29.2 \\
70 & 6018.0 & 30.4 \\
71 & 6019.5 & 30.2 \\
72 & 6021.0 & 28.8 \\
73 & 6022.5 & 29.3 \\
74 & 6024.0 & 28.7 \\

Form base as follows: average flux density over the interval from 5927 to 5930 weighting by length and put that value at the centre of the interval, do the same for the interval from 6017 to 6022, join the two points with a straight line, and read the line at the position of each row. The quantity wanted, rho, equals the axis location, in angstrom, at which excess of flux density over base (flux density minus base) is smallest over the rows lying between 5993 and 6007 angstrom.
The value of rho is 6003.0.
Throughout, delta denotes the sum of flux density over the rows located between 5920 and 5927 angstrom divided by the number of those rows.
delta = 32.3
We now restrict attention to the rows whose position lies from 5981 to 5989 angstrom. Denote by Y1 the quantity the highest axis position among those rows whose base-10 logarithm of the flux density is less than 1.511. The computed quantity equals 5988.0 angstrom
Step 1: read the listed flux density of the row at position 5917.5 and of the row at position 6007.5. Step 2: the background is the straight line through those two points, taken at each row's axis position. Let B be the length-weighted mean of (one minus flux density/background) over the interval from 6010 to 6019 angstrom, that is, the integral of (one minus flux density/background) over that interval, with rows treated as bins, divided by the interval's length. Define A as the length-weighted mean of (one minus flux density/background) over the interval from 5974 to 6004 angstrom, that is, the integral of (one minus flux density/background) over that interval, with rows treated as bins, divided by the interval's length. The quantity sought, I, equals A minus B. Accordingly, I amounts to -0.031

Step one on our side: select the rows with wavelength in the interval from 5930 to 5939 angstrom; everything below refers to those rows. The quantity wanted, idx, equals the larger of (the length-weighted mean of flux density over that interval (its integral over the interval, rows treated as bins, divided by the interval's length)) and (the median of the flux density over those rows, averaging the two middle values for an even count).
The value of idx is 32.5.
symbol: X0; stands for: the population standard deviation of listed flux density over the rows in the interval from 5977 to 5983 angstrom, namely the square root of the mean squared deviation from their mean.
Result 0.82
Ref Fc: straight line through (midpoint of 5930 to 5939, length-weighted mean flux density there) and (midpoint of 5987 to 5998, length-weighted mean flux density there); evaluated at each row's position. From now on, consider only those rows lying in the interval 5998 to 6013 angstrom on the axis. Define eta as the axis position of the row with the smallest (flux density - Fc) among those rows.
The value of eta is 6009.0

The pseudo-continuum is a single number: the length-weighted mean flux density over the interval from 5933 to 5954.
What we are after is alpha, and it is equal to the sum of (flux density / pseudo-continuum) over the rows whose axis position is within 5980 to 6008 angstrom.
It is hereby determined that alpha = 18.6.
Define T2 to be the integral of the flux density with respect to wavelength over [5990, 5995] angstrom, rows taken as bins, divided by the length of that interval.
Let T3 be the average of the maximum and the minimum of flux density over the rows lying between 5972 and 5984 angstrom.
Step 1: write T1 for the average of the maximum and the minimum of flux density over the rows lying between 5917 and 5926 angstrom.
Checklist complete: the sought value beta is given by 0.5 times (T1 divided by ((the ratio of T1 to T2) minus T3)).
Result -0.5184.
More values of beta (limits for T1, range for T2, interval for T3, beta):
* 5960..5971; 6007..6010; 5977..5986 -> -0.5155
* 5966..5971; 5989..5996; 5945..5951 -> -0.5118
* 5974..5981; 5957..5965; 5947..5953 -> -0.5141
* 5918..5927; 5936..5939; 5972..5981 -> -0.5183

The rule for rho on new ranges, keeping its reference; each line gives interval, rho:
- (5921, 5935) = 5929.5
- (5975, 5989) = 5986.5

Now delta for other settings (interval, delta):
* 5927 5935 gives 32.2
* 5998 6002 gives 32.0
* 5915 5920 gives 32.0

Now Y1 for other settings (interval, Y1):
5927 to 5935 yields 5934.0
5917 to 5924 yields 5922.0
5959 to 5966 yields 5965.5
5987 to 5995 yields 5992.5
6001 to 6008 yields 6007.5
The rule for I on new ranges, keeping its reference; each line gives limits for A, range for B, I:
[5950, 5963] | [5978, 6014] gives -0.009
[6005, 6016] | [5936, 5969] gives 0.029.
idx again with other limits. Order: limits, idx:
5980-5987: 32.1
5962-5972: 33.4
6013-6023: 29.8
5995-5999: 31.7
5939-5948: 33.1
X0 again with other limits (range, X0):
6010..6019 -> 1.61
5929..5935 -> 0.82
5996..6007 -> 1.13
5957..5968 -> 1.27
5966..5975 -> 1.07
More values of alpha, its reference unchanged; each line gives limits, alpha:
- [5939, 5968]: 19.0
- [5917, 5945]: 18.9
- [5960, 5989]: 18.8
